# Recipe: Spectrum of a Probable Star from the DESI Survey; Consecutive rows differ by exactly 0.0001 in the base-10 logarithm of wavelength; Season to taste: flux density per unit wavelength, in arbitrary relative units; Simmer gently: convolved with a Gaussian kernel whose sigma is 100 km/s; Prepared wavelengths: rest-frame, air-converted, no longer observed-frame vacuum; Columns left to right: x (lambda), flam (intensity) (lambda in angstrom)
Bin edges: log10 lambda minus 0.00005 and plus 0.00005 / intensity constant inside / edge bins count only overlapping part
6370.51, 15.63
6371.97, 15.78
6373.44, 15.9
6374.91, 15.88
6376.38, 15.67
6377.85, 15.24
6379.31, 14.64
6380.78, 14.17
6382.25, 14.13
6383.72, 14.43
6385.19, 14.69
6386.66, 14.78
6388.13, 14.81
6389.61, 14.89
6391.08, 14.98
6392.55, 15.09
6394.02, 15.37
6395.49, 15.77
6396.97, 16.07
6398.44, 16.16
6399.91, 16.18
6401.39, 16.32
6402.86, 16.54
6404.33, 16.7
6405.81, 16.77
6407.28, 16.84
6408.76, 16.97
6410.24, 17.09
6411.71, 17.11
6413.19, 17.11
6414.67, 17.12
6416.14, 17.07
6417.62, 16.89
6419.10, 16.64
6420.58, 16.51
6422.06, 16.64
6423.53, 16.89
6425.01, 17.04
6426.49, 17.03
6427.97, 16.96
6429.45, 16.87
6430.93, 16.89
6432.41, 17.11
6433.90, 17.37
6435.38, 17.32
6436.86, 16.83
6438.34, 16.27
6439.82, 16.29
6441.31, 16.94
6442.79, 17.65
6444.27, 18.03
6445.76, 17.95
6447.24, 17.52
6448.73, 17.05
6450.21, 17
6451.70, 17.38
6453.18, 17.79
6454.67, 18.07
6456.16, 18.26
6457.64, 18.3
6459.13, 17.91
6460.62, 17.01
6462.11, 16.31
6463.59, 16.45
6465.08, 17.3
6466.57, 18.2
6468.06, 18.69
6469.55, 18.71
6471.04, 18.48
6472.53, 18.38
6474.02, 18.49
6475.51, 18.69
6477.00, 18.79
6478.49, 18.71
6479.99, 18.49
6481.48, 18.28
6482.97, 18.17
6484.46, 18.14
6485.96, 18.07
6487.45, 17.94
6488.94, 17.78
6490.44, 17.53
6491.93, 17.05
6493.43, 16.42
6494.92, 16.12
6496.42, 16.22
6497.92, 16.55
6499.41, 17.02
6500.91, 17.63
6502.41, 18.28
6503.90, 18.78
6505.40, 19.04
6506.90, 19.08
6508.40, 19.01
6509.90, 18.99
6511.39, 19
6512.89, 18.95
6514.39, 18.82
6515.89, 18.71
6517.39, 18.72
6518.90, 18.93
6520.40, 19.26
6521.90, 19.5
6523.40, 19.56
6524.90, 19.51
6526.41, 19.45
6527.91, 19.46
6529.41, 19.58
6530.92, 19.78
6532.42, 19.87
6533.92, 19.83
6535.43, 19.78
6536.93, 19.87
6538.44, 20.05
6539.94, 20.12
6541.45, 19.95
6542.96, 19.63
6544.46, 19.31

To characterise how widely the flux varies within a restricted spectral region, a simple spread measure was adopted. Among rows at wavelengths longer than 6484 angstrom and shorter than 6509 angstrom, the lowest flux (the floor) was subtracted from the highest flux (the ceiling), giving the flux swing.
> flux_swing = 2.96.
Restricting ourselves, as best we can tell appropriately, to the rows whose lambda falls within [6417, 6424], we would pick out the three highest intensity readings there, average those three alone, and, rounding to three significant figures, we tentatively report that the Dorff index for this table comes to 16.8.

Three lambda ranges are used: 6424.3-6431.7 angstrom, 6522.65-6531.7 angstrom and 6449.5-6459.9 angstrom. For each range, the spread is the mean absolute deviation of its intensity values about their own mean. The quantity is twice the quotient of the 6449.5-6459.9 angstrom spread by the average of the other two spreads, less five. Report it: 5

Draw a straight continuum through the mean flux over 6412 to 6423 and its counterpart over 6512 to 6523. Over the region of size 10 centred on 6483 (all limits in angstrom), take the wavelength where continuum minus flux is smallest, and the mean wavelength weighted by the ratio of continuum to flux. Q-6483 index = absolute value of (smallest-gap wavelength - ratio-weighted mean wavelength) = 4.5 angstrom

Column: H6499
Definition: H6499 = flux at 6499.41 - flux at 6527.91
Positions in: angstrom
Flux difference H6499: -2.4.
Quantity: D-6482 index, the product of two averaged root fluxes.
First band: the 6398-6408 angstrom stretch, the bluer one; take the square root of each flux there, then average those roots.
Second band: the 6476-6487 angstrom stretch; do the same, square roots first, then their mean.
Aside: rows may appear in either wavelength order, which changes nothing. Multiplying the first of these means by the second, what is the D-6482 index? 17.4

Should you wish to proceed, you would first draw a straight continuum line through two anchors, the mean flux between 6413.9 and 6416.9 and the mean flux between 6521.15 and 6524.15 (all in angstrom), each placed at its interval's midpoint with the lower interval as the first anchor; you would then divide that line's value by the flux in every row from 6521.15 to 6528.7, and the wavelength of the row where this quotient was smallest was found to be 6523.40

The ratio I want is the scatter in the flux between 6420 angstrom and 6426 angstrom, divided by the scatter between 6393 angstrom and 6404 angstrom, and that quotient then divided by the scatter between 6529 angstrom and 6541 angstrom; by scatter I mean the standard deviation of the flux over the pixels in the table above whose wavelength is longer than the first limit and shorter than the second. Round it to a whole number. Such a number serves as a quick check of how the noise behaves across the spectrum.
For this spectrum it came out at 4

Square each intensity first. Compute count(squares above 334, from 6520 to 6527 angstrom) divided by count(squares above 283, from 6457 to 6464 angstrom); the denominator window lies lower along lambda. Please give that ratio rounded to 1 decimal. 1.7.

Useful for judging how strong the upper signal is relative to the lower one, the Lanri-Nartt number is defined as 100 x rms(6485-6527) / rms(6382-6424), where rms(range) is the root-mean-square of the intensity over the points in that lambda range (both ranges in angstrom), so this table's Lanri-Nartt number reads 113.6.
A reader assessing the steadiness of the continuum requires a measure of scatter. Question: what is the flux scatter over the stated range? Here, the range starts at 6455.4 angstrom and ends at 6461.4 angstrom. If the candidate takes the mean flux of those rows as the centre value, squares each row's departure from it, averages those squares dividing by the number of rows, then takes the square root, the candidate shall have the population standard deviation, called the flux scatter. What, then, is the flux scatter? 0.52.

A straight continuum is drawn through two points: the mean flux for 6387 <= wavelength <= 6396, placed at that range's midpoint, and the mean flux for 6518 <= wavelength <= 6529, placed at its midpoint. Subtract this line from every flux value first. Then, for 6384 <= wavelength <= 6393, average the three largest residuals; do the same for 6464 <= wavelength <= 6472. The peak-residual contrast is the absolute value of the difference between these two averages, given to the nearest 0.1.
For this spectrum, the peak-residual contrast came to 1.1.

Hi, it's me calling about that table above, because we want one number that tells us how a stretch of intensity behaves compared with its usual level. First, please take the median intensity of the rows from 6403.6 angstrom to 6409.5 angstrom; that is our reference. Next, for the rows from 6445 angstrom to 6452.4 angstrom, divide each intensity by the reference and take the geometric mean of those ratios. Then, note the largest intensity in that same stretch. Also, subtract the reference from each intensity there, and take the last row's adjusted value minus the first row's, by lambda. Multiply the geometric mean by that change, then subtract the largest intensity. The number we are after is -18.5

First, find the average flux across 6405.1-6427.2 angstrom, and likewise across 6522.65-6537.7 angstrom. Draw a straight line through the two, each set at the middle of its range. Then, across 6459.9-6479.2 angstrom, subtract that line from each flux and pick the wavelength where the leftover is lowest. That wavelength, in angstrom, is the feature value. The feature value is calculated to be 6462.11 angstrom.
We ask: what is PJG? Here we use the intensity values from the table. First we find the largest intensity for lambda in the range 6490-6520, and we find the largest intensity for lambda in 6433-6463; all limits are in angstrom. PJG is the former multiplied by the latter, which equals 349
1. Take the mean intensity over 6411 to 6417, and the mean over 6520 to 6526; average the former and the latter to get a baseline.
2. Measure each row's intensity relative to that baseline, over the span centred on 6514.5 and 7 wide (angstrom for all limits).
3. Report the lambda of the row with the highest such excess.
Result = 6511.39 angstrom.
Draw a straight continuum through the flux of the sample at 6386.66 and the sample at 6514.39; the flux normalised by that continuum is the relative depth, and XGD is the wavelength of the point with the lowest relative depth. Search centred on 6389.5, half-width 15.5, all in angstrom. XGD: 6382.25 angstrom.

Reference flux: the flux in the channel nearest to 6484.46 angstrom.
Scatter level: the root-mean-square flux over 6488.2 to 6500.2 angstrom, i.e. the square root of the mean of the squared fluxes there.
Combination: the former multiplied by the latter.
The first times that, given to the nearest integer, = 306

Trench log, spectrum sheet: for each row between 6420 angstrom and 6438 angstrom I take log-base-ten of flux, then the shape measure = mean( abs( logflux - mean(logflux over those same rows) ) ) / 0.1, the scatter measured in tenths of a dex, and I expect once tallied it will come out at 0.05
